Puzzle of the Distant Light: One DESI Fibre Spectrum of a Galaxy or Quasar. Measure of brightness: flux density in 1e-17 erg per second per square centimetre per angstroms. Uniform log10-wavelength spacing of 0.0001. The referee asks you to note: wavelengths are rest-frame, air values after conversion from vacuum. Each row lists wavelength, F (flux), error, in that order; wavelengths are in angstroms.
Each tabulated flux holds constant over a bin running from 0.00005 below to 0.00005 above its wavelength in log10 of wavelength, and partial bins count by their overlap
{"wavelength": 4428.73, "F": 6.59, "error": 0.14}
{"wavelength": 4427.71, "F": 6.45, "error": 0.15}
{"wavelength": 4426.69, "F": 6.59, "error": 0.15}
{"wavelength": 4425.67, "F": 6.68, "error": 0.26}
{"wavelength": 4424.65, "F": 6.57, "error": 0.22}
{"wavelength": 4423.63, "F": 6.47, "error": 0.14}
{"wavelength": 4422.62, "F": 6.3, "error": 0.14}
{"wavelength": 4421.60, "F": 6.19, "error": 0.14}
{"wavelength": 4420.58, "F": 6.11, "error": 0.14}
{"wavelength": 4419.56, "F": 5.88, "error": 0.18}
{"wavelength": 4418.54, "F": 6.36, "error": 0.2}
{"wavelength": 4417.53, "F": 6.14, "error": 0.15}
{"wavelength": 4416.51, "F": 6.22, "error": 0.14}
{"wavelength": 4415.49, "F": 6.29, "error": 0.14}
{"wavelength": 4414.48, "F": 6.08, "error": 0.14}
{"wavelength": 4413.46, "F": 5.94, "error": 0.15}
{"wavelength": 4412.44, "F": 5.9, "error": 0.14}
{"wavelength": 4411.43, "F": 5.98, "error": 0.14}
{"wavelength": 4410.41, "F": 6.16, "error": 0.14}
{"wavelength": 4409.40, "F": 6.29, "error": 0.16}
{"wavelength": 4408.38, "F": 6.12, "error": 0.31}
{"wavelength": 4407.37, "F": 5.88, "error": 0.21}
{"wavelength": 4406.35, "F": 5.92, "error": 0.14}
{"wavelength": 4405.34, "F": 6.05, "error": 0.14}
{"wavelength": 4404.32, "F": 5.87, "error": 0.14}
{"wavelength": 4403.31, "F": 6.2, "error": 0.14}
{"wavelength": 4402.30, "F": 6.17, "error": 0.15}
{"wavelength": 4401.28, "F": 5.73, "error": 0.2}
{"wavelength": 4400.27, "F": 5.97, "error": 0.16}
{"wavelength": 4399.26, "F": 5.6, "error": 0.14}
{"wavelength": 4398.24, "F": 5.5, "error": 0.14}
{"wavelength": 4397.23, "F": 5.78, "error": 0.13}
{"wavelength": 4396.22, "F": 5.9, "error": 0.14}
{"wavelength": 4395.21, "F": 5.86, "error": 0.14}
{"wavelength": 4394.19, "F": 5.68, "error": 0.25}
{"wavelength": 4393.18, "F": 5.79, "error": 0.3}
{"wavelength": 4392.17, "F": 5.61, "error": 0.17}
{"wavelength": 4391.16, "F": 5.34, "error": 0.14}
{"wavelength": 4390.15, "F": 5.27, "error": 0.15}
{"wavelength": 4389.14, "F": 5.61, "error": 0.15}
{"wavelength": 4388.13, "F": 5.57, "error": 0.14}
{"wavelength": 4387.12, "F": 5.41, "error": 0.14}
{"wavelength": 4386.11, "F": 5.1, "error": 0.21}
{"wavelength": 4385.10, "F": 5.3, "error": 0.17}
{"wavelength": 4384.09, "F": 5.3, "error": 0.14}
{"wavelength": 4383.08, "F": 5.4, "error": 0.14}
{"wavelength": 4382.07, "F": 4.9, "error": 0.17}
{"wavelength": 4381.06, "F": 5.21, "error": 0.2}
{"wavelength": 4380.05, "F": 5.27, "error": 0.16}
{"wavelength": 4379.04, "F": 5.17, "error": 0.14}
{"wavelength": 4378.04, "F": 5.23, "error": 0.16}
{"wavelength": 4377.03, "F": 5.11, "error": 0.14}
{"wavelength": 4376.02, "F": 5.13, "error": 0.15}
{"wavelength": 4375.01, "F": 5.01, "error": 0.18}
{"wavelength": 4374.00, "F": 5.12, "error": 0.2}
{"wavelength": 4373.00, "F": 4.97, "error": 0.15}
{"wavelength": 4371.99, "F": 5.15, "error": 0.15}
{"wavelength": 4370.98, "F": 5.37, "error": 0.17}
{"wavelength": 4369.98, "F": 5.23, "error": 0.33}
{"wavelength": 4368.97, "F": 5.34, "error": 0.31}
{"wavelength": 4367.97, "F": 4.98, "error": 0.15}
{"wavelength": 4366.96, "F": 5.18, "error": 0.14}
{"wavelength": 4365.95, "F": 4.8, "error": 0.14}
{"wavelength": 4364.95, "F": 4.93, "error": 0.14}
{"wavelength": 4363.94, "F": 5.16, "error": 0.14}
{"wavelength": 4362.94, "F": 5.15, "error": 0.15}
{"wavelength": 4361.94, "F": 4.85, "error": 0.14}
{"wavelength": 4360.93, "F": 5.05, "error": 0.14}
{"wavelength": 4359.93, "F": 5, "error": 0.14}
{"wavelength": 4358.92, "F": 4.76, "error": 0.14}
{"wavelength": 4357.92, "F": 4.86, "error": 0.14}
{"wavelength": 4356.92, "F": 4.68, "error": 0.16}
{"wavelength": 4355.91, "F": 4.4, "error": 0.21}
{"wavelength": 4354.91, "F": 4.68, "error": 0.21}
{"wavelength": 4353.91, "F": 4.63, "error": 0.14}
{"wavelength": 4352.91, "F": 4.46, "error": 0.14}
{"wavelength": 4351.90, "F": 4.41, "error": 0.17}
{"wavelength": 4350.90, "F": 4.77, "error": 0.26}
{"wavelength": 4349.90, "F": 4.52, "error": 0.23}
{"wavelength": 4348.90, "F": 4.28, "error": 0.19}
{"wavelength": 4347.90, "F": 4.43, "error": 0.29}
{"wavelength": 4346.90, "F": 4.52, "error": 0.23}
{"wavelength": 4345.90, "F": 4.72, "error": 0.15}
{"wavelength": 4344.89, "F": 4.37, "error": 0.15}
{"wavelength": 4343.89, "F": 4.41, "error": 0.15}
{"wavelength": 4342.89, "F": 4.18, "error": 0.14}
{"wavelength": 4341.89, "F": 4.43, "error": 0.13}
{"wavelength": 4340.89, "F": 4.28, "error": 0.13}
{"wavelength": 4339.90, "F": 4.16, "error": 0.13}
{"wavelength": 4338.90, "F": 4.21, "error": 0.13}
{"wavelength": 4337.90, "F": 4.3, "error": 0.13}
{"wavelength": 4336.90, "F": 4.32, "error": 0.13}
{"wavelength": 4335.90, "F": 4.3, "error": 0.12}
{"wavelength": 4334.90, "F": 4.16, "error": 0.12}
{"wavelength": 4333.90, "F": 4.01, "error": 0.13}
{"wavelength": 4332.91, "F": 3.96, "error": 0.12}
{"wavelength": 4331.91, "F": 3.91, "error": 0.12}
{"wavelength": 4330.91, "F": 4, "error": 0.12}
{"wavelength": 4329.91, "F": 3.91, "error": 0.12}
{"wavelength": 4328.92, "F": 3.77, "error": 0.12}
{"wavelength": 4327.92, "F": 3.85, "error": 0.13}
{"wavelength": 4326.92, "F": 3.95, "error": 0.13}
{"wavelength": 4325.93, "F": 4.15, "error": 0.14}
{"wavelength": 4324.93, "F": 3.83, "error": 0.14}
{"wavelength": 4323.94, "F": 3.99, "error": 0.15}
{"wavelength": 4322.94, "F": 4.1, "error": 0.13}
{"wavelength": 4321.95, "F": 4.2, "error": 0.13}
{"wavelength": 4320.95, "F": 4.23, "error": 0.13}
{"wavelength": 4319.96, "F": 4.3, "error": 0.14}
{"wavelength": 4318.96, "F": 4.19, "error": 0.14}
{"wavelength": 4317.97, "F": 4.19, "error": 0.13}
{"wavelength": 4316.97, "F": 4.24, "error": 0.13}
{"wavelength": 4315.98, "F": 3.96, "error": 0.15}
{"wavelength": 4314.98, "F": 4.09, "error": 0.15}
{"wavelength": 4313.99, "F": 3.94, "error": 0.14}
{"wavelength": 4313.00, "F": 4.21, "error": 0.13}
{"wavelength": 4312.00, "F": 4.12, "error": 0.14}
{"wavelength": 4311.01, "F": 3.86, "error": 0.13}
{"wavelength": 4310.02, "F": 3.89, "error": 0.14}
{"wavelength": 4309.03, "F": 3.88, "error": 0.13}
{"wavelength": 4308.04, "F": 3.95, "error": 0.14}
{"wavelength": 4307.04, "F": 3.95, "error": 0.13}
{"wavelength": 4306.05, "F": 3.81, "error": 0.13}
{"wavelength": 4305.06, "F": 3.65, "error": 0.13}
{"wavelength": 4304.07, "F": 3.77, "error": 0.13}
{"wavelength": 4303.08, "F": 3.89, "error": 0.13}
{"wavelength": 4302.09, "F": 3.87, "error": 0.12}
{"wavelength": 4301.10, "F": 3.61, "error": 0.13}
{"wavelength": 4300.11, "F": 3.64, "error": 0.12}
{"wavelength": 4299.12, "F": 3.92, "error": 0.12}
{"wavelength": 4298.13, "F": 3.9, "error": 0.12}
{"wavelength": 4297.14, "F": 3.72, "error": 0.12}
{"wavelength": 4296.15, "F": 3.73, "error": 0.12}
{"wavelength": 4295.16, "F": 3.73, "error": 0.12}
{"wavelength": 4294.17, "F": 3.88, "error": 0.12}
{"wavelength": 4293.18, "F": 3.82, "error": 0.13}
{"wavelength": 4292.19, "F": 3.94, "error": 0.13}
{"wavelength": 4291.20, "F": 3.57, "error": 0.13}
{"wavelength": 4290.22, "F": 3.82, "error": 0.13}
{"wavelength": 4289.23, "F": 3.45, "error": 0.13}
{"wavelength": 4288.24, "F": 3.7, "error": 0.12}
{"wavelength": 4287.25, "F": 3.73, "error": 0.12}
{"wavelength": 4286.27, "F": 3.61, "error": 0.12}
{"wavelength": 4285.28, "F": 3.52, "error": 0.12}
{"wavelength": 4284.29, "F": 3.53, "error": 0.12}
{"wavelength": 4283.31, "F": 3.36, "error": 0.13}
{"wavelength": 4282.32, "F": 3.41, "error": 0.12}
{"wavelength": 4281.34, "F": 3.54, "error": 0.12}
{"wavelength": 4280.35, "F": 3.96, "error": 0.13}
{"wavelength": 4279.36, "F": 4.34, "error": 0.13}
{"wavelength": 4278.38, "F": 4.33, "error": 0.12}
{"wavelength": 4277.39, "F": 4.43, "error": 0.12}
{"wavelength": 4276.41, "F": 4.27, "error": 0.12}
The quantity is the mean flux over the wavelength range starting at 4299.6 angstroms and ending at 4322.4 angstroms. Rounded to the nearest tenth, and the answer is 4.0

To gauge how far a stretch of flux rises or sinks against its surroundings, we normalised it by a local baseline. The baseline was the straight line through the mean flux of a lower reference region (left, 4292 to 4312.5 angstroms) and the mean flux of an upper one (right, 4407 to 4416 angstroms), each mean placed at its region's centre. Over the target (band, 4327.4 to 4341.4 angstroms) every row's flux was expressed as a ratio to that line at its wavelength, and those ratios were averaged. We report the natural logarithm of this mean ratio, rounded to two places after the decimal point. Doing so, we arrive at -0.10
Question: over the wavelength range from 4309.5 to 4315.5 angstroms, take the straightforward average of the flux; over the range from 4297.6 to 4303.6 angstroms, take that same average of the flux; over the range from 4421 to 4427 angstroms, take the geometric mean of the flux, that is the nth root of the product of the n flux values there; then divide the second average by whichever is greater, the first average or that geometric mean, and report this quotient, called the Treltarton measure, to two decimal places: 0.59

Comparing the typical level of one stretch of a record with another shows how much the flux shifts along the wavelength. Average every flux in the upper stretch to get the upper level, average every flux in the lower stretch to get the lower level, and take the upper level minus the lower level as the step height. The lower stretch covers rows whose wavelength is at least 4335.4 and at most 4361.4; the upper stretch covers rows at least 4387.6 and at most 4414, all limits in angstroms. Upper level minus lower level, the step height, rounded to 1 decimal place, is 1.3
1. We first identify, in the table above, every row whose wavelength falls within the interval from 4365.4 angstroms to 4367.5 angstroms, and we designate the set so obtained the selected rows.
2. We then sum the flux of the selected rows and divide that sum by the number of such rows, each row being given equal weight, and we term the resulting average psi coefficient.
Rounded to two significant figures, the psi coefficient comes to 5.0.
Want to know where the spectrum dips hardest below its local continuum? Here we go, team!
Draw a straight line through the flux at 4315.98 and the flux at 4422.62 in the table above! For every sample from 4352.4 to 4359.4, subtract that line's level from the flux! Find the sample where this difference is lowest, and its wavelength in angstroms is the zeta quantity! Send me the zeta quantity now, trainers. 4355.91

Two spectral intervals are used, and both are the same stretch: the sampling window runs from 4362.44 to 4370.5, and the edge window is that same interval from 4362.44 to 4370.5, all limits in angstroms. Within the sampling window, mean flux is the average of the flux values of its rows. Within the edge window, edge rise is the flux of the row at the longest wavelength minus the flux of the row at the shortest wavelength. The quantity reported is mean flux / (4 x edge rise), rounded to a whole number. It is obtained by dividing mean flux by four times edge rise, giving 16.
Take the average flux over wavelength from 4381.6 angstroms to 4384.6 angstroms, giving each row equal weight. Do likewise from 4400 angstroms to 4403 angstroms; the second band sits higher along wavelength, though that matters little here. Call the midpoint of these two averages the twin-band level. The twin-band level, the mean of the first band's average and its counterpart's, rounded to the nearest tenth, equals 5.6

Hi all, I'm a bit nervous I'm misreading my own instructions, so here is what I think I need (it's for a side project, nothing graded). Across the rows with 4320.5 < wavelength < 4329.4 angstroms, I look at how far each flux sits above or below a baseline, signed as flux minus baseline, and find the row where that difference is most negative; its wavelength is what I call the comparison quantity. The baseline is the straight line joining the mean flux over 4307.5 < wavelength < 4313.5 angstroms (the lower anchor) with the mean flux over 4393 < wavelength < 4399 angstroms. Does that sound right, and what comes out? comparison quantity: 4328.92 angstroms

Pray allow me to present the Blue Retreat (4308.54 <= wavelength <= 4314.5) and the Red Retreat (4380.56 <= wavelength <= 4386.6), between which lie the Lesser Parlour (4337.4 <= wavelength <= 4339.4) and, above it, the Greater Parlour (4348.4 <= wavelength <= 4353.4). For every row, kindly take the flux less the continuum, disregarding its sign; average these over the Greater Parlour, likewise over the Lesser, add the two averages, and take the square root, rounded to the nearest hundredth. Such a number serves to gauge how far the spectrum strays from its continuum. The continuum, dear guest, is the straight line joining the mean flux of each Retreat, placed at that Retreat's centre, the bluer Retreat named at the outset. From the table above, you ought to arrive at 0.63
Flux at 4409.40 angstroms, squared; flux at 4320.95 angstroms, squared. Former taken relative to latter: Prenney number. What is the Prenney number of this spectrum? 2.2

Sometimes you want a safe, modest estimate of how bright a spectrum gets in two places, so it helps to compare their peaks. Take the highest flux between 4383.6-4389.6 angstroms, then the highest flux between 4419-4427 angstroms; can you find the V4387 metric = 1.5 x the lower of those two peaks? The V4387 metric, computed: 8.4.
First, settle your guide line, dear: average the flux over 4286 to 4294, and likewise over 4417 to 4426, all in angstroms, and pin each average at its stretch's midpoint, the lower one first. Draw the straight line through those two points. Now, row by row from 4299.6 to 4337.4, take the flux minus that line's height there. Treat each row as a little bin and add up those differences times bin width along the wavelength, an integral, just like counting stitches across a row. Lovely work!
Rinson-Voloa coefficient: -11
